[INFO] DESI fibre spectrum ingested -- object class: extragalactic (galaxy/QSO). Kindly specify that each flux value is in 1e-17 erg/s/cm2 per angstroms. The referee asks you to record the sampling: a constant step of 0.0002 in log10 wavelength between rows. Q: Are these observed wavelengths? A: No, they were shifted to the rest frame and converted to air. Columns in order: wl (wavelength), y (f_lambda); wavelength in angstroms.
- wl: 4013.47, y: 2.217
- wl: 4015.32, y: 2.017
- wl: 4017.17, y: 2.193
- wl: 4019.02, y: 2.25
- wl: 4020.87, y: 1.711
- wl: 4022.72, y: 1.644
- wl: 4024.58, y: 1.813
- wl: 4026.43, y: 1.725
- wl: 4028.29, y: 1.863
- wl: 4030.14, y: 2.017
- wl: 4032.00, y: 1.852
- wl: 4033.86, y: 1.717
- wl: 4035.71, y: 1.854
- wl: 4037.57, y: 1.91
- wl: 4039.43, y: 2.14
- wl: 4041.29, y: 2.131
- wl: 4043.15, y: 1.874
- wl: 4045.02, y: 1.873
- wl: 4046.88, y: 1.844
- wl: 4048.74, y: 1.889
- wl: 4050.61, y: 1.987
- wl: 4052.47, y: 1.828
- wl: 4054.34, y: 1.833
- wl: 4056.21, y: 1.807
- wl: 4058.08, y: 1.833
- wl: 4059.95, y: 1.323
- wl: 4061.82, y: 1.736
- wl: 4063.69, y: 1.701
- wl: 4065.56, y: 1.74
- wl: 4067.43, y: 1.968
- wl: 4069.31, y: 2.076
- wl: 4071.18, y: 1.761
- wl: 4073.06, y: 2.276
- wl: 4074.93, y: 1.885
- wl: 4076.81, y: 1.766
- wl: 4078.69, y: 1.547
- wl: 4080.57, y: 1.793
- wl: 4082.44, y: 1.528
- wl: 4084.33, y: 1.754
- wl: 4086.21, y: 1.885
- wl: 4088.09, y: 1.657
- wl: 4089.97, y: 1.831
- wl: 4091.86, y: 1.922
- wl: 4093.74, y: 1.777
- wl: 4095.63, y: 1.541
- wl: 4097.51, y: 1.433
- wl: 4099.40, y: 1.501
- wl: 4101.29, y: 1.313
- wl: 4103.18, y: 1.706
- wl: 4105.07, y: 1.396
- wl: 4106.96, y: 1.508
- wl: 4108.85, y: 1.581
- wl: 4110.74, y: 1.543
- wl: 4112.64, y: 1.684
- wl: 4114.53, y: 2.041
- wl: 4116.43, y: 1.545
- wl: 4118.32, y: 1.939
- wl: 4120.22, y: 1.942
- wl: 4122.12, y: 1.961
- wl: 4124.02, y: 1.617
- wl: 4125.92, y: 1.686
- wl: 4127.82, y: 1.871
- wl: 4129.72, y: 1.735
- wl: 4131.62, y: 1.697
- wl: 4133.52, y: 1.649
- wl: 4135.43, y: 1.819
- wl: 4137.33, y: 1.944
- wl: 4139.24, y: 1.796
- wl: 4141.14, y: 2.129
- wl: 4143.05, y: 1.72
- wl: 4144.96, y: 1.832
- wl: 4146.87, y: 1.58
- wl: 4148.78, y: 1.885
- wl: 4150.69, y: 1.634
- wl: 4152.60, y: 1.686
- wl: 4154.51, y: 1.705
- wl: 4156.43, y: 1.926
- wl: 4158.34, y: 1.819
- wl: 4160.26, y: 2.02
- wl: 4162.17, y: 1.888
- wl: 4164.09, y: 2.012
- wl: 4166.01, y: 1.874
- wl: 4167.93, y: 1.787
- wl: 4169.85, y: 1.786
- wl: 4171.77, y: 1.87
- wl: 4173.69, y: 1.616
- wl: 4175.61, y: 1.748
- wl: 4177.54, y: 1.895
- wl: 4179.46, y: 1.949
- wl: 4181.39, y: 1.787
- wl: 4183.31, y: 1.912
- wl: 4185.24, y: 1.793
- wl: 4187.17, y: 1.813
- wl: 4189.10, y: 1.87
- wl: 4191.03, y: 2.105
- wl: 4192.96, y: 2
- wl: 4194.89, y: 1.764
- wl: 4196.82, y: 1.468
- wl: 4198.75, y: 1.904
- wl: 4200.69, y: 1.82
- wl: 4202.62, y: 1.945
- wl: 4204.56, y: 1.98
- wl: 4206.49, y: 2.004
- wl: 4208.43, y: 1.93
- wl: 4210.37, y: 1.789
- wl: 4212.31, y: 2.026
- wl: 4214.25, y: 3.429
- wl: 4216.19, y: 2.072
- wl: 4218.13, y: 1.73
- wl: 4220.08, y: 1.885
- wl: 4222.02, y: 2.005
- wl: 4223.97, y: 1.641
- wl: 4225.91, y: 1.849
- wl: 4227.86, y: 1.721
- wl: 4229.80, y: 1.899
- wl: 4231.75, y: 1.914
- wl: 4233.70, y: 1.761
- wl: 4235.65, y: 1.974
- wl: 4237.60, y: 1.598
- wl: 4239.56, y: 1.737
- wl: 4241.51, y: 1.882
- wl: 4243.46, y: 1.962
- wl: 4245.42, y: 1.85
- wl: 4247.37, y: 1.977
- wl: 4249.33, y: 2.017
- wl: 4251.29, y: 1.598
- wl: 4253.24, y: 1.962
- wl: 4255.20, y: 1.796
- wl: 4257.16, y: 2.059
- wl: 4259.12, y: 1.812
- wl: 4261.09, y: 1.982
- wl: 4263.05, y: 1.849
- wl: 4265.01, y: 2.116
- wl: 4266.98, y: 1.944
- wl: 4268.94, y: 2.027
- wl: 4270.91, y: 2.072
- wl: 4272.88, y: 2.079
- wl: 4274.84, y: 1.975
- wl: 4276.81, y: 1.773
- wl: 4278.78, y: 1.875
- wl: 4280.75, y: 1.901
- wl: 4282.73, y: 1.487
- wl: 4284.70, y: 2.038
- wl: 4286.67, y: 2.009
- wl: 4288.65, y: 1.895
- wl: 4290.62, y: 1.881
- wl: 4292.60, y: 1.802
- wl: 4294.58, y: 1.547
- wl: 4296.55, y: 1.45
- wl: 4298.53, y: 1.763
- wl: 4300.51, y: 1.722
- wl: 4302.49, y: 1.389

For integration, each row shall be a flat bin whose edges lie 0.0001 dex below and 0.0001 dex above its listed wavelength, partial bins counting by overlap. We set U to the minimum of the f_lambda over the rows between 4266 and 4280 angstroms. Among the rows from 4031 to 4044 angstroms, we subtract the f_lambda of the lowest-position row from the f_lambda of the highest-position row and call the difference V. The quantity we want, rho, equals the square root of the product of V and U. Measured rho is 0.20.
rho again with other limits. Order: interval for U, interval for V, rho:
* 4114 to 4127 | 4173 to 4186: 0.52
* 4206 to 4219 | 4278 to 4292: 0.10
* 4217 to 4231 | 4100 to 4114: 0.78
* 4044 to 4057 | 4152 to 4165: 0.77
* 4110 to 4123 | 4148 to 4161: 0.46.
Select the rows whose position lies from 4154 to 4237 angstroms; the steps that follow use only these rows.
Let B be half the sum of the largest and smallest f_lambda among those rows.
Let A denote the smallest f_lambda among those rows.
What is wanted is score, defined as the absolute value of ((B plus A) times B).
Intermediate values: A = 1.468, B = 2.45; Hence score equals 9.6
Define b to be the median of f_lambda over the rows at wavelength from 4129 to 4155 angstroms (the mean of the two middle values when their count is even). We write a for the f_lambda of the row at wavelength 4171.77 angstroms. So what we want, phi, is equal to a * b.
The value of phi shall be 3.23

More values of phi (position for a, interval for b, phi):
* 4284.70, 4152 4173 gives 3.81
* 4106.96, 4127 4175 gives 2.74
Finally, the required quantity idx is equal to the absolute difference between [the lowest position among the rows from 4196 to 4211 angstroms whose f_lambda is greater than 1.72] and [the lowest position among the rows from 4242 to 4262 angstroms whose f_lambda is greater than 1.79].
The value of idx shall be 44.7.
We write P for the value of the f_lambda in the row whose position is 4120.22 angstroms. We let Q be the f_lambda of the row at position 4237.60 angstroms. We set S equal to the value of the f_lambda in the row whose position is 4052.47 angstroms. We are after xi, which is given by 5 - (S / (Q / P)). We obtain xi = 2.8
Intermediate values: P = 1.942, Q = 1.598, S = 1.828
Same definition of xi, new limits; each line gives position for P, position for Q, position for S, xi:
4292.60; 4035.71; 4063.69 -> 3.3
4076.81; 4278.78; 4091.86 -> 3.2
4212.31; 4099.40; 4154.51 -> 2.7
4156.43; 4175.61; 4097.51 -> 3.4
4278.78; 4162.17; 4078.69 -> 3.5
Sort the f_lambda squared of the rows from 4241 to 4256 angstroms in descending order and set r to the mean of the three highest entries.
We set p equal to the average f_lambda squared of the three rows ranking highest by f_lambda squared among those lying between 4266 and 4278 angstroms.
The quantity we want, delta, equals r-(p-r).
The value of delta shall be 3.6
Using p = 4.2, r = 3.94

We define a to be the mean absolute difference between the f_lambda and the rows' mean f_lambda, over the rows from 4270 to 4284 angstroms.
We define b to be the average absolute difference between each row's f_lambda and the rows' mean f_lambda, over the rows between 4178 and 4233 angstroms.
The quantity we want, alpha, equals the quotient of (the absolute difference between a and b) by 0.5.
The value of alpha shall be 0.03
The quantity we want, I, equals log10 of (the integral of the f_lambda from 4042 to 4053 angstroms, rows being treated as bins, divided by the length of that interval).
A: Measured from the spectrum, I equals 0.276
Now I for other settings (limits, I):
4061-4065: 0.236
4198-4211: 0.282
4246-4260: 0.276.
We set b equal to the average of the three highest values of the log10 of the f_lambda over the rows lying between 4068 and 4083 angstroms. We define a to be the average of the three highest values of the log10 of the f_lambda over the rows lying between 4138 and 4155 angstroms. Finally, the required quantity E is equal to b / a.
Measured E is 1.10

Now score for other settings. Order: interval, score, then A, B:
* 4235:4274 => 6.4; 1.598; 1.86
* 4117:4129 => 6.1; 1.617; 1.79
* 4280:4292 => 5.7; 1.487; 1.76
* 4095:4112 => 4.3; 1.313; 1.51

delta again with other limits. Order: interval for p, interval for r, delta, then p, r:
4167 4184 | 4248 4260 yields 4.4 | 3.7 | 4.05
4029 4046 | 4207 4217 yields 9.0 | 4.4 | 6.72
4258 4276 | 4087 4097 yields 2.4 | 4.4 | 3.40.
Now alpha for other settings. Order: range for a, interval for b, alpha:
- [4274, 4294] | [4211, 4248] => 0.18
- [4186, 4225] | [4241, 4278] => 0.18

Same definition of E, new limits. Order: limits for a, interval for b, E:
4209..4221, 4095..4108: 0.52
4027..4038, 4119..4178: 1.09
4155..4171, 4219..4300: 1.07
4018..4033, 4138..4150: 0.93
